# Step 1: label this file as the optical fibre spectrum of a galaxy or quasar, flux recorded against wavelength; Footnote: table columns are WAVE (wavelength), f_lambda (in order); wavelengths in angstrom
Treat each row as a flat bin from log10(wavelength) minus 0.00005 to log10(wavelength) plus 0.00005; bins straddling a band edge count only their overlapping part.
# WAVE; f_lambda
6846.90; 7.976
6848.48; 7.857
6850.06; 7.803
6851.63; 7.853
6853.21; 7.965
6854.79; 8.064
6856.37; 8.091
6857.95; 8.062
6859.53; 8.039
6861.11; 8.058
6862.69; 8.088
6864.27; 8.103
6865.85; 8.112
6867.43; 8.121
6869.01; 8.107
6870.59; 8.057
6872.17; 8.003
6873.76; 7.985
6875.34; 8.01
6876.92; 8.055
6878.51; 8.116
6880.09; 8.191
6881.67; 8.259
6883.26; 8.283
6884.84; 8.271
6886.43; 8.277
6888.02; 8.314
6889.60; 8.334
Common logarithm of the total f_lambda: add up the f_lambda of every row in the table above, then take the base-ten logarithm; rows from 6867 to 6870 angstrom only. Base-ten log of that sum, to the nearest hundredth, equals 1.21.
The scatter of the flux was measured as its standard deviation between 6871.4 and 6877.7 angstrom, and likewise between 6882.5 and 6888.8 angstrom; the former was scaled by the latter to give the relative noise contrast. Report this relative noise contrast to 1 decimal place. 1.6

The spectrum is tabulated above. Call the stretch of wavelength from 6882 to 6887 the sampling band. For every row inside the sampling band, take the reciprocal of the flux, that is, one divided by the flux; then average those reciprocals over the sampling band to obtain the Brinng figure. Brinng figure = 0.121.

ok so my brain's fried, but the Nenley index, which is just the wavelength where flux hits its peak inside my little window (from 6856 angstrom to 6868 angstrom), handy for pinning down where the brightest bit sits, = 6867.43 angstrom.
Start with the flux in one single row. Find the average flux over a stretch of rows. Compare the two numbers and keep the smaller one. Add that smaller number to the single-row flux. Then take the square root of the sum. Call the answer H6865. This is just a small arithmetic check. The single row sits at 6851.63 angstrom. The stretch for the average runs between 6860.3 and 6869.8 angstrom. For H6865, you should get 3.963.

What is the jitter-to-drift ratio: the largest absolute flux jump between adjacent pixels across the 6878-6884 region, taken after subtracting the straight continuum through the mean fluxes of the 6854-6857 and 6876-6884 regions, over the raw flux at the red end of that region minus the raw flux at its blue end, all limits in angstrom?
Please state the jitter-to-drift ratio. 0.41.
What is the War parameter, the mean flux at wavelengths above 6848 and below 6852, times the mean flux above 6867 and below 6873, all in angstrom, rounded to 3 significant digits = 63.3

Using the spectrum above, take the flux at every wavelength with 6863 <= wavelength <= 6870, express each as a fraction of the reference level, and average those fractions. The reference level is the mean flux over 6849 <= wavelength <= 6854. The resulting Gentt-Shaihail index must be 1.03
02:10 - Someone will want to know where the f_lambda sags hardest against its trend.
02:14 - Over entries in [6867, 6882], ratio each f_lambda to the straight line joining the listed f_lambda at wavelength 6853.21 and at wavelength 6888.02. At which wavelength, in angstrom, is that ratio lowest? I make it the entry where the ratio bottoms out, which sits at 6873.76 angstrom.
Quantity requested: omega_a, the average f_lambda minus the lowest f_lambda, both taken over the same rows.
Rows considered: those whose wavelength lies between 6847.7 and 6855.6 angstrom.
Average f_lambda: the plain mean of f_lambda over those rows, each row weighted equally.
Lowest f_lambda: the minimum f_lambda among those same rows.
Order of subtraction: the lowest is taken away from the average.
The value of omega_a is 0.11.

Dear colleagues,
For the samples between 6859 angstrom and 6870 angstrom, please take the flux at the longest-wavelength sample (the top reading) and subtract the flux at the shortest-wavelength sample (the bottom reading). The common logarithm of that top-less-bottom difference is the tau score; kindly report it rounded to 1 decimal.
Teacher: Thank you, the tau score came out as -1.2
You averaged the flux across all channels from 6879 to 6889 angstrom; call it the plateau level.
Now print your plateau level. 8.27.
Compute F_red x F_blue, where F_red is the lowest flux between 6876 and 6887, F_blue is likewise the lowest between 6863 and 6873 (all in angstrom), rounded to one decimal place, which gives 64.5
